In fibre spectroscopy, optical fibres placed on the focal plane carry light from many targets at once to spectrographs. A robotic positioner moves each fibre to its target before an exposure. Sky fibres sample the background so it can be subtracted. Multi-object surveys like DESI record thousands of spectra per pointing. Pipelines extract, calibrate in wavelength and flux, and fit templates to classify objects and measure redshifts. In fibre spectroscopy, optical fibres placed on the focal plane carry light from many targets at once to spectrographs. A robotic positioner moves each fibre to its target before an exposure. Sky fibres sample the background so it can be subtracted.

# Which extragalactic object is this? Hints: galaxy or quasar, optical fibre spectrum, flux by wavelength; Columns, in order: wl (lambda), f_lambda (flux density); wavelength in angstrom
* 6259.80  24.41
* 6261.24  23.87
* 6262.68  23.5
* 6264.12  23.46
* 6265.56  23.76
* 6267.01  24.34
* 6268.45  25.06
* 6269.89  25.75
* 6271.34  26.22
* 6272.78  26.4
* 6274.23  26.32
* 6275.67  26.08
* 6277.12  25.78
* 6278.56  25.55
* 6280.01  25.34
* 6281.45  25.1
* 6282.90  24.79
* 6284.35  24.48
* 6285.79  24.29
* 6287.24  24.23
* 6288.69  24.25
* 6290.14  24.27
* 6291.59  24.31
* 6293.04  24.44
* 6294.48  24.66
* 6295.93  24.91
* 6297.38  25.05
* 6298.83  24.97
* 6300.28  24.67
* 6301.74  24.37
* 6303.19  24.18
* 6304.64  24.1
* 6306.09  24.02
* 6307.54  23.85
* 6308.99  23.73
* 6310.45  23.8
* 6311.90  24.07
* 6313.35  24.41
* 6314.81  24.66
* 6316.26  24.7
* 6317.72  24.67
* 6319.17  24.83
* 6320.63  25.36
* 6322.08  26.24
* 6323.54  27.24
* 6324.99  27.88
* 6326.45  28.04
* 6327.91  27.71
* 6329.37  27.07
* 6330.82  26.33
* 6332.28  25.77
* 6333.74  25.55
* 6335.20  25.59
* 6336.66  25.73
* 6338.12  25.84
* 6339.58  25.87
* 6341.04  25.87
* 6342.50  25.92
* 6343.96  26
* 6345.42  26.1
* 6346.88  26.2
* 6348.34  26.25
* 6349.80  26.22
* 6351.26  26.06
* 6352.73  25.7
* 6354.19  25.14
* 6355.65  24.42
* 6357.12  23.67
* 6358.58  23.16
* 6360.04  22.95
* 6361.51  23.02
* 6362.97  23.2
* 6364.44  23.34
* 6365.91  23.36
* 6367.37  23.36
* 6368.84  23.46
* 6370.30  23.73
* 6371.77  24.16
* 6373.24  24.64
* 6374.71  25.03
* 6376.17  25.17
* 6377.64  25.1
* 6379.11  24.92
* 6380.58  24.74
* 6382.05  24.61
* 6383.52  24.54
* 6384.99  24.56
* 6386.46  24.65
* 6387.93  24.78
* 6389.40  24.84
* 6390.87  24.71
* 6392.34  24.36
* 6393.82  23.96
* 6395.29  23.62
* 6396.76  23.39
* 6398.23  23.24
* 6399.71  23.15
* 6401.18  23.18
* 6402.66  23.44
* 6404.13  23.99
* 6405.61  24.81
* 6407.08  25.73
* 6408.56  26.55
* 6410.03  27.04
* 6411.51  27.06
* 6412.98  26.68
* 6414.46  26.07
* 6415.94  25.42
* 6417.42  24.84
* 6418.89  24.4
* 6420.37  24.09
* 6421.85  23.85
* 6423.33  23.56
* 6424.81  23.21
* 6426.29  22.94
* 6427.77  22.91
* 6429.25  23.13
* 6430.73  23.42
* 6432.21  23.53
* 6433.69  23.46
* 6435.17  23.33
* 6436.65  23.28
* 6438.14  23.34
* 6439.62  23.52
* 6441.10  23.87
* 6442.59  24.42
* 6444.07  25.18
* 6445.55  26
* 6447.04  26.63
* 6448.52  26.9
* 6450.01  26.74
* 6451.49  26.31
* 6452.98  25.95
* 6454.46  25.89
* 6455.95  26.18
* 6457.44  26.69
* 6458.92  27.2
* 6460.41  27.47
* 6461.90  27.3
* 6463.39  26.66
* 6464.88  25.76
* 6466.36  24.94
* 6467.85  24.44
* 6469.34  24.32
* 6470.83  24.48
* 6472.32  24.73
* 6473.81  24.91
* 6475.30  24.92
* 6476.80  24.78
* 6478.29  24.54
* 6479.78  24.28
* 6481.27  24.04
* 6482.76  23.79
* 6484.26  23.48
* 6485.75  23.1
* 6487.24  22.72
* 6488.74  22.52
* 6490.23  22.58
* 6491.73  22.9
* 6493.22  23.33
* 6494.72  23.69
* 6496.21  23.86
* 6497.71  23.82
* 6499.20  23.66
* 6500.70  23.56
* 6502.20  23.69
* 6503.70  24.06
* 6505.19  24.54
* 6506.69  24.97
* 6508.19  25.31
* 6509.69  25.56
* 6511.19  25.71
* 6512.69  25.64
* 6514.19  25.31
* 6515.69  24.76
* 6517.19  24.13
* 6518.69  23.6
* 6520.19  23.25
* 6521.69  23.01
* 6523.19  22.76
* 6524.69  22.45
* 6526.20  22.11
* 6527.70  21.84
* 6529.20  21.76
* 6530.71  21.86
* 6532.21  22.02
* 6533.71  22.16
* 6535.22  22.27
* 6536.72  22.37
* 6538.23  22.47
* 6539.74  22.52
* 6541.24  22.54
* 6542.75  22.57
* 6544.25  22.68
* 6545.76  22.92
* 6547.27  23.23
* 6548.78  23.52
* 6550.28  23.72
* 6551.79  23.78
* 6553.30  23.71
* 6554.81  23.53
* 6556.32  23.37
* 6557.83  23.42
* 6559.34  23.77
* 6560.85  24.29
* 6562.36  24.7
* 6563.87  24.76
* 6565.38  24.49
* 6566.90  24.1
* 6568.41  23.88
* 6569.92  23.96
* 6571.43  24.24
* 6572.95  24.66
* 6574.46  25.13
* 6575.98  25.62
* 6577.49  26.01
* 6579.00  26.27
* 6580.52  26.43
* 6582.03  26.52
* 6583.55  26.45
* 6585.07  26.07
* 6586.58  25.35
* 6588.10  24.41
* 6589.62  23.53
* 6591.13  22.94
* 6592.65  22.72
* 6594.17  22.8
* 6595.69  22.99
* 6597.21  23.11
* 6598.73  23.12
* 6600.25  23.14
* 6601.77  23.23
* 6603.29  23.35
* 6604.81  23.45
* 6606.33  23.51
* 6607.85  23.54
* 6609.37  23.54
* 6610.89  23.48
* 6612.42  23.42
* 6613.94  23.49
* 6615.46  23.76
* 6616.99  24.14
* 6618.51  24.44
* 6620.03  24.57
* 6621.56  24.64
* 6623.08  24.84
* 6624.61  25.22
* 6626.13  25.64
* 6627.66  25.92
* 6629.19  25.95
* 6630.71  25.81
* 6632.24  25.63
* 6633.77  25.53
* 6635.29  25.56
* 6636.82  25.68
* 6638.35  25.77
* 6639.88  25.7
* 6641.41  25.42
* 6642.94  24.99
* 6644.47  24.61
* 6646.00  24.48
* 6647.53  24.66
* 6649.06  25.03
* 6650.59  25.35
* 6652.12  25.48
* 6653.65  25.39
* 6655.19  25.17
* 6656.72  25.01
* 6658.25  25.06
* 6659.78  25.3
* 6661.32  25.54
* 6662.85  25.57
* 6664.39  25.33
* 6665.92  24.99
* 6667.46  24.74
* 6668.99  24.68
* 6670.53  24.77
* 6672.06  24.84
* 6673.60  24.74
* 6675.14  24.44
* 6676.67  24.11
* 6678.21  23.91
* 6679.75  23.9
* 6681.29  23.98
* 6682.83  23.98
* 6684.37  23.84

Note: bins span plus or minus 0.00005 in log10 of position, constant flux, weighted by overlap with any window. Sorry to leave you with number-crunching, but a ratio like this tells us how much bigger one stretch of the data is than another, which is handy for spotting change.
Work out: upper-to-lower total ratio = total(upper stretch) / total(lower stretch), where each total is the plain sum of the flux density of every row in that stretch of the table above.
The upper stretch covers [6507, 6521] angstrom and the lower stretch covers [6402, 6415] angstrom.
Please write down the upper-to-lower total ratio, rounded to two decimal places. 0.96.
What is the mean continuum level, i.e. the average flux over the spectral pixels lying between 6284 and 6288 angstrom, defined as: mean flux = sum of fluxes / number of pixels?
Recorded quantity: 24.3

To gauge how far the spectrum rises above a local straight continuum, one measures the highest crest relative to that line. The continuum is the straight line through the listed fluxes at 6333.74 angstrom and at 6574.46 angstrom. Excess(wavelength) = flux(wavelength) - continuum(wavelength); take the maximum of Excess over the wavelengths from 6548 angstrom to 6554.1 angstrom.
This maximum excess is -1.4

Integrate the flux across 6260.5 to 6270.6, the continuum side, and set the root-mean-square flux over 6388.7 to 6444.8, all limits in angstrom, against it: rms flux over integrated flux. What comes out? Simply 0.099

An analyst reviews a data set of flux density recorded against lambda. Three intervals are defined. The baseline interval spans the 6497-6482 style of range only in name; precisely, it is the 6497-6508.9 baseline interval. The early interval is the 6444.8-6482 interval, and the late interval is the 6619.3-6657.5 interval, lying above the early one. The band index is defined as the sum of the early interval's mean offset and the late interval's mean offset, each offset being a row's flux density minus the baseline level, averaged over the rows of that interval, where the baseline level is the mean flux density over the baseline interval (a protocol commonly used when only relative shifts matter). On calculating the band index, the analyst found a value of 2.6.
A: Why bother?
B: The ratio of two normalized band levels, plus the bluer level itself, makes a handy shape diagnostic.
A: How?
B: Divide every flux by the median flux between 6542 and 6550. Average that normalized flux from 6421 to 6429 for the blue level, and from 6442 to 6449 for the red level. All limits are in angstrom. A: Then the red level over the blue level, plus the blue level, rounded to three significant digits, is 2.13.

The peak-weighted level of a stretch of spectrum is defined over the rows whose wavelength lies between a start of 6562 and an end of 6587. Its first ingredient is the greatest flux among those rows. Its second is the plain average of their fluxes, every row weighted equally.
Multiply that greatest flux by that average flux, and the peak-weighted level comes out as 669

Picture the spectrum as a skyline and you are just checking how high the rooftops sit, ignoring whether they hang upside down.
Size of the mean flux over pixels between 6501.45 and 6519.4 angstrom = 24.8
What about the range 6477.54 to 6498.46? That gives 23.5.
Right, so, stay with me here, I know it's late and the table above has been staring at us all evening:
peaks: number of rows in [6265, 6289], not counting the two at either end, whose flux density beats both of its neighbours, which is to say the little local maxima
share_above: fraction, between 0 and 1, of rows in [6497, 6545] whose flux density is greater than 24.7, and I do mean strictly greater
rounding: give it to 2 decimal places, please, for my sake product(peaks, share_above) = 0.22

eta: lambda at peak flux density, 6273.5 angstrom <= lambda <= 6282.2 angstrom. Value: 6274.23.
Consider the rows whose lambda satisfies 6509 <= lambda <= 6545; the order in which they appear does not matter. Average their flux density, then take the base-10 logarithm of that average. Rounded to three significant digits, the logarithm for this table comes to 1.36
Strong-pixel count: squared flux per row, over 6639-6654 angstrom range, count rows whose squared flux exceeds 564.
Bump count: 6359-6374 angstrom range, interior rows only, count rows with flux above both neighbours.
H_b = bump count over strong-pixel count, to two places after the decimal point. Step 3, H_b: 0.00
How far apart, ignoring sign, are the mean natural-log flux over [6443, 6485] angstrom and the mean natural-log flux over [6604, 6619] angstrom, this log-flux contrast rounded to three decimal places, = 0.074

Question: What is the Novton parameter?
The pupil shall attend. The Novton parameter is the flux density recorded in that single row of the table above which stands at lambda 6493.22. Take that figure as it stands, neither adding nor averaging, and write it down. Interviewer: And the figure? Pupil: 23.33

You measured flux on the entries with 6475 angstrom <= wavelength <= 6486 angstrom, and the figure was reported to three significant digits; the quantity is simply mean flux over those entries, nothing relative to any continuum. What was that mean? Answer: 24.1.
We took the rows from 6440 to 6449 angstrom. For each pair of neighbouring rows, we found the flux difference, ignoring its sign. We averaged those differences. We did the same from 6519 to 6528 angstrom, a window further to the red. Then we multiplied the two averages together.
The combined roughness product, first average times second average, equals 0.17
